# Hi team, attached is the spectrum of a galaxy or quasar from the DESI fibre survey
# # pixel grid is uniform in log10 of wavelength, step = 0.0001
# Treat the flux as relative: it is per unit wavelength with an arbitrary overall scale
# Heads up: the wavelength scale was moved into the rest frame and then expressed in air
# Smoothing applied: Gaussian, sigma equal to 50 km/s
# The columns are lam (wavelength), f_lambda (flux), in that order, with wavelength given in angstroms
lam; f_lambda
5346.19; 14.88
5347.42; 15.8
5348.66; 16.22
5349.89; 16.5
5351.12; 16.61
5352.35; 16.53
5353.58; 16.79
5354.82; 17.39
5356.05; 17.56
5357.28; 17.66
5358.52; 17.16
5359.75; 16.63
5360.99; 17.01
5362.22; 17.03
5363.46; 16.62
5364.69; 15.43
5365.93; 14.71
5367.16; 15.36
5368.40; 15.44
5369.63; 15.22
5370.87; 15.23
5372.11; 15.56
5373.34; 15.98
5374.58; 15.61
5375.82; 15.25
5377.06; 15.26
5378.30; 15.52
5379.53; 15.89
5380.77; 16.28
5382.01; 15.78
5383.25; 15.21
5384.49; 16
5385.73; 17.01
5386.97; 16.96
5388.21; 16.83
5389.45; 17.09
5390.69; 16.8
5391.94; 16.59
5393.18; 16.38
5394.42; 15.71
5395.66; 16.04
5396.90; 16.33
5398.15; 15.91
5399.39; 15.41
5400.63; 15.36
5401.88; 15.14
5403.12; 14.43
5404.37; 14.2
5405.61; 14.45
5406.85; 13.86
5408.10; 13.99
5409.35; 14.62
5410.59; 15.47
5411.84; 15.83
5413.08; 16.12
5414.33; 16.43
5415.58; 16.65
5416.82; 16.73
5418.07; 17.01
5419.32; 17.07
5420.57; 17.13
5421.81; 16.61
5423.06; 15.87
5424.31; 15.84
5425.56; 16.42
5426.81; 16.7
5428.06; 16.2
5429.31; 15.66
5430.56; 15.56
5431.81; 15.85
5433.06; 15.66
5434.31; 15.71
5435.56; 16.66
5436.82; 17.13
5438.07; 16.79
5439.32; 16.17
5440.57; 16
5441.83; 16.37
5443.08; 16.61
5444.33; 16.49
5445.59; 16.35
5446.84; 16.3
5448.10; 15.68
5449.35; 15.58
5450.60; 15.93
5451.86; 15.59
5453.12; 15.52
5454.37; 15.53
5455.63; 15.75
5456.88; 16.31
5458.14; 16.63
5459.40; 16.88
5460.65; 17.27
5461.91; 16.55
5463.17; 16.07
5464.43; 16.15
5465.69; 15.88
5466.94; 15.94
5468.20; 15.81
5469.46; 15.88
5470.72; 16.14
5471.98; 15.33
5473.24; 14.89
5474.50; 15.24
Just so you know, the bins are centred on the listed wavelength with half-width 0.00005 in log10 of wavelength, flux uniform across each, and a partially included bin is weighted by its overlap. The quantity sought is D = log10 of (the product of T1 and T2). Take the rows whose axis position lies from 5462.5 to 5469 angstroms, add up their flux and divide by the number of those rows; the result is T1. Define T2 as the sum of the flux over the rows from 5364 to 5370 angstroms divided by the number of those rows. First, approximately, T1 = 16.0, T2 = 15.2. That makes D 2.39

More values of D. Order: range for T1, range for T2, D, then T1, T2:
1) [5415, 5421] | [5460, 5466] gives 2.44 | 16.9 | 16.4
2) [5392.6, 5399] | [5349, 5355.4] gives 2.43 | 16.1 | 16.8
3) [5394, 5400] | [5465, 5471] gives 2.40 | 15.9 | 15.9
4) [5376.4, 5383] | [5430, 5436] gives 2.40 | 15.7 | 15.9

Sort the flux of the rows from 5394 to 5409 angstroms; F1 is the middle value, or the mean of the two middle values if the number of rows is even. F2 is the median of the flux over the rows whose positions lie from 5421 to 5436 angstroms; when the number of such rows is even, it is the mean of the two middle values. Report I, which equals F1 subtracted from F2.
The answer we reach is 0.61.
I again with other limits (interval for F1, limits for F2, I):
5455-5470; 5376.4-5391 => 0.03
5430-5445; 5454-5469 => -0.16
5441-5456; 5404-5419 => -0.19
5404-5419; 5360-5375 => -0.15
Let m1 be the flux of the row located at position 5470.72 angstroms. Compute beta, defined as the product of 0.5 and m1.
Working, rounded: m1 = 16.14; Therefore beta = 8.07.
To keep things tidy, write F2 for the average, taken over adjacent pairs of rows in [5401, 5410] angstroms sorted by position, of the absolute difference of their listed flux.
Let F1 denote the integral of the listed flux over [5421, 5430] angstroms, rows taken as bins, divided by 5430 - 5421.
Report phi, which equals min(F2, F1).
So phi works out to 0.42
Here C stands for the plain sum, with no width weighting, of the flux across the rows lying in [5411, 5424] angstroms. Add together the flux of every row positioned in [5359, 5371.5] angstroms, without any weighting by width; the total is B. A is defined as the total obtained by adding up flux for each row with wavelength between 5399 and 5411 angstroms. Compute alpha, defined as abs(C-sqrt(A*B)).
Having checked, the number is 12.8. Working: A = 147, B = 159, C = 165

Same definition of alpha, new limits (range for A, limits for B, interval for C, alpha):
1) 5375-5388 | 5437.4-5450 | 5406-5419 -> 4.0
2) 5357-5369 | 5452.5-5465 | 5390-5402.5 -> 3.2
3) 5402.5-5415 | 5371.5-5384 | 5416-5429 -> 12.7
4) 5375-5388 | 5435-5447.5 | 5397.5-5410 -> 14.6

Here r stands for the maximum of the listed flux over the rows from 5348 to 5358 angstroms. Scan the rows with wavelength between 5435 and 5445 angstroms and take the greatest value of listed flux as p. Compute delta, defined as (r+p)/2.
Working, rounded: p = 17.13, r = 17.66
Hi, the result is 17.4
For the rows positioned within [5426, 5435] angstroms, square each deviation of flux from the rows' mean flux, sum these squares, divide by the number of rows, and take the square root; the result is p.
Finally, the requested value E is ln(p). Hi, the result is -0.97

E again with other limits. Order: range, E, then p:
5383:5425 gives -0.05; 0.95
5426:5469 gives -0.74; 0.48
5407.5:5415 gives -0.16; 0.85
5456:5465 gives -0.93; 0.39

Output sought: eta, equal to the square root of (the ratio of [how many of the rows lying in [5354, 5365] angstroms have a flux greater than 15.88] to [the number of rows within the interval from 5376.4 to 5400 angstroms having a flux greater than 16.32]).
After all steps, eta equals 1.0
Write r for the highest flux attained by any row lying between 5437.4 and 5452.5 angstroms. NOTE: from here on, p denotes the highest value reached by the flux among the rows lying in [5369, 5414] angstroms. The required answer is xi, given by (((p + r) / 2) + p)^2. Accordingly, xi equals 1158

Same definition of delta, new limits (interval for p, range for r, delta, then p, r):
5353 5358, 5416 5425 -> 17.4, 17.66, 17.13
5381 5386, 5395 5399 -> 16.7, 17.01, 16.33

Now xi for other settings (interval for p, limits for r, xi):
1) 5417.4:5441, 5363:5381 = 1156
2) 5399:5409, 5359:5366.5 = 1000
